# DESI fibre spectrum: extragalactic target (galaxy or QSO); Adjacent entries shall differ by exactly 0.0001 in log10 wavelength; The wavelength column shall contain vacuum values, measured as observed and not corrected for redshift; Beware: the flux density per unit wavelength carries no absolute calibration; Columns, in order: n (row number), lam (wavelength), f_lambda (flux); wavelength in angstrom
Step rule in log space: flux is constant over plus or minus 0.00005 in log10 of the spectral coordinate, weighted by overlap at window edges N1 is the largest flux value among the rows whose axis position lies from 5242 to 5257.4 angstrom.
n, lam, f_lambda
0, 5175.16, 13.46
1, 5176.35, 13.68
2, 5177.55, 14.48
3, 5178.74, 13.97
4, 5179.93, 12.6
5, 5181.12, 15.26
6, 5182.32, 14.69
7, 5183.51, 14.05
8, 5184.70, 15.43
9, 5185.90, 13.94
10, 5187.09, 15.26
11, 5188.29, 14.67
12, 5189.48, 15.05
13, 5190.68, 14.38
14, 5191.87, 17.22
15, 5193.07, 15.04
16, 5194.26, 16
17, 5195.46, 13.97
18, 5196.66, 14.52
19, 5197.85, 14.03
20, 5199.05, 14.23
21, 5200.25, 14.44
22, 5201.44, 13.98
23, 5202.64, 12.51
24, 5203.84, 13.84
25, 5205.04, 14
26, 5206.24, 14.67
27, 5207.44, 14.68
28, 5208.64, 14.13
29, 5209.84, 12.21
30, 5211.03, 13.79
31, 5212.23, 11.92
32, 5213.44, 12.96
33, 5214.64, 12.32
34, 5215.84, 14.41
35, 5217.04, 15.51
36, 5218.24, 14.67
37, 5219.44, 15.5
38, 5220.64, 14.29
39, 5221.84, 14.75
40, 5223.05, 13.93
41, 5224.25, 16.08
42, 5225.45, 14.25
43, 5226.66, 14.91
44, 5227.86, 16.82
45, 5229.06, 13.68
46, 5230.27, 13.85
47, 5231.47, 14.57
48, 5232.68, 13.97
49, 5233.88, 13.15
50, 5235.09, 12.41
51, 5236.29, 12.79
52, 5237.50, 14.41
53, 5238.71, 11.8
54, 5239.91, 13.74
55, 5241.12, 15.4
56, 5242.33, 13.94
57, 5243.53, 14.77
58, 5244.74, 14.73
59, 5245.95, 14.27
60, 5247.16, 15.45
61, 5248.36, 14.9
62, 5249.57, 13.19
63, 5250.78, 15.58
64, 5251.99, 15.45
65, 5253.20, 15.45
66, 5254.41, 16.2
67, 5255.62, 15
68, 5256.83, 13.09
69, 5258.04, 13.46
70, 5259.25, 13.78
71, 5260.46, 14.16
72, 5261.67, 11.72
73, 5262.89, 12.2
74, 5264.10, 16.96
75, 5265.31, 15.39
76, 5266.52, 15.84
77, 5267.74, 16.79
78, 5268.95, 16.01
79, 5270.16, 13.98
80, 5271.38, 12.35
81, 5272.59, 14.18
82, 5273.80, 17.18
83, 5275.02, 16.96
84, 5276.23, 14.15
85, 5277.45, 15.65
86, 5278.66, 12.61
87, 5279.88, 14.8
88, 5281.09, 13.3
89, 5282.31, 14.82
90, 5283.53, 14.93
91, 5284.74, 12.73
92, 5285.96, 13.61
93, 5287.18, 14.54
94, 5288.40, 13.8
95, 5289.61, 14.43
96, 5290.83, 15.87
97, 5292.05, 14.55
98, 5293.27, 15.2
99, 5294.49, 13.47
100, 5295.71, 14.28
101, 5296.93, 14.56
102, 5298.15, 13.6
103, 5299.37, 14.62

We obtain 16.2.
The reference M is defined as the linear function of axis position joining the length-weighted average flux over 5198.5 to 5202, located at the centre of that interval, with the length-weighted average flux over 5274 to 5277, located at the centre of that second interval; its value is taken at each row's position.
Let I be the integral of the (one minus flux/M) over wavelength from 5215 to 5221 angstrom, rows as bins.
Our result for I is -0.1 angstrom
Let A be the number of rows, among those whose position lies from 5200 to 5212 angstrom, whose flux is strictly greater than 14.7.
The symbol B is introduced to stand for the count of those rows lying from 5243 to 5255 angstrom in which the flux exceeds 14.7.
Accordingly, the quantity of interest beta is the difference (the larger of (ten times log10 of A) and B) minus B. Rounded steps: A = 0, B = 8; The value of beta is 0.0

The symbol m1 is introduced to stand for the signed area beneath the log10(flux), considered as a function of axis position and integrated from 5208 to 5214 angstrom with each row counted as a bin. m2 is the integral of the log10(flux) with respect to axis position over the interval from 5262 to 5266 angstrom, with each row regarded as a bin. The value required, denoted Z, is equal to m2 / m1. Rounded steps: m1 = 6.7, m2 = 5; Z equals 0.7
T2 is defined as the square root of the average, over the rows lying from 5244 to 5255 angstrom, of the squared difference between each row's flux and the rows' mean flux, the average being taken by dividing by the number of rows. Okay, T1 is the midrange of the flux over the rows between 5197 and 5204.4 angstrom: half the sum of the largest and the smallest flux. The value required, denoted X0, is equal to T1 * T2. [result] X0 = 11.2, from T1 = 13.5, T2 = 0.83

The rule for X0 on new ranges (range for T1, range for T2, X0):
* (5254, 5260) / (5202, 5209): 10.6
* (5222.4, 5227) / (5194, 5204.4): 12.8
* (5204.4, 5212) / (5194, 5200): 10.1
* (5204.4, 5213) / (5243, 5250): 9.3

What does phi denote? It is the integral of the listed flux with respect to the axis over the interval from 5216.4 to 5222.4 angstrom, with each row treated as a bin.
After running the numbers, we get 90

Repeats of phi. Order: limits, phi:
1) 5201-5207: 83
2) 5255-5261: 83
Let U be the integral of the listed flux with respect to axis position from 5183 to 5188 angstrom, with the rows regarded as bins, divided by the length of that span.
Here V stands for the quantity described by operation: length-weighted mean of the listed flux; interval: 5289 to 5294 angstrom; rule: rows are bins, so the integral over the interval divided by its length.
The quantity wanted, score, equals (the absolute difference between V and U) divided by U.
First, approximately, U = 14.7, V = 14.98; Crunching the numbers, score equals 0.02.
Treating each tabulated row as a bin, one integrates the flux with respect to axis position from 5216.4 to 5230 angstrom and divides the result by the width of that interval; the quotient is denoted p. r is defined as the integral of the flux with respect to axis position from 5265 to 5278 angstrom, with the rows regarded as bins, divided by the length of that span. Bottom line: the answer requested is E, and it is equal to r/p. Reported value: 1.03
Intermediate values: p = 14.9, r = 15.3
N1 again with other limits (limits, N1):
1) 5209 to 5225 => 16.08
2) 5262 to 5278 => 17.18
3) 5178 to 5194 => 17.22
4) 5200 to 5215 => 14.68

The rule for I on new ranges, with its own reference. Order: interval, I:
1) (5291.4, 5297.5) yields 0.6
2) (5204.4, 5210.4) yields 0.2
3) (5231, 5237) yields 0.6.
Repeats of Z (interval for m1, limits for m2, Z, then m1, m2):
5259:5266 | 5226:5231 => 0.7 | 8.0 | 6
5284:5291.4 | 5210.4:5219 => 1.1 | 8.5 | 10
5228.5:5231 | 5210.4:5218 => 3.0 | 2.8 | 9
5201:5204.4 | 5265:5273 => 2.4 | 3.8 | 9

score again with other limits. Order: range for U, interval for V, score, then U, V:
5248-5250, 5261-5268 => 0.05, 14.0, 14.70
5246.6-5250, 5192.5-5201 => 0.00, 14.6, 14.60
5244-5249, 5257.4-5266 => 0.06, 14.8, 13.97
